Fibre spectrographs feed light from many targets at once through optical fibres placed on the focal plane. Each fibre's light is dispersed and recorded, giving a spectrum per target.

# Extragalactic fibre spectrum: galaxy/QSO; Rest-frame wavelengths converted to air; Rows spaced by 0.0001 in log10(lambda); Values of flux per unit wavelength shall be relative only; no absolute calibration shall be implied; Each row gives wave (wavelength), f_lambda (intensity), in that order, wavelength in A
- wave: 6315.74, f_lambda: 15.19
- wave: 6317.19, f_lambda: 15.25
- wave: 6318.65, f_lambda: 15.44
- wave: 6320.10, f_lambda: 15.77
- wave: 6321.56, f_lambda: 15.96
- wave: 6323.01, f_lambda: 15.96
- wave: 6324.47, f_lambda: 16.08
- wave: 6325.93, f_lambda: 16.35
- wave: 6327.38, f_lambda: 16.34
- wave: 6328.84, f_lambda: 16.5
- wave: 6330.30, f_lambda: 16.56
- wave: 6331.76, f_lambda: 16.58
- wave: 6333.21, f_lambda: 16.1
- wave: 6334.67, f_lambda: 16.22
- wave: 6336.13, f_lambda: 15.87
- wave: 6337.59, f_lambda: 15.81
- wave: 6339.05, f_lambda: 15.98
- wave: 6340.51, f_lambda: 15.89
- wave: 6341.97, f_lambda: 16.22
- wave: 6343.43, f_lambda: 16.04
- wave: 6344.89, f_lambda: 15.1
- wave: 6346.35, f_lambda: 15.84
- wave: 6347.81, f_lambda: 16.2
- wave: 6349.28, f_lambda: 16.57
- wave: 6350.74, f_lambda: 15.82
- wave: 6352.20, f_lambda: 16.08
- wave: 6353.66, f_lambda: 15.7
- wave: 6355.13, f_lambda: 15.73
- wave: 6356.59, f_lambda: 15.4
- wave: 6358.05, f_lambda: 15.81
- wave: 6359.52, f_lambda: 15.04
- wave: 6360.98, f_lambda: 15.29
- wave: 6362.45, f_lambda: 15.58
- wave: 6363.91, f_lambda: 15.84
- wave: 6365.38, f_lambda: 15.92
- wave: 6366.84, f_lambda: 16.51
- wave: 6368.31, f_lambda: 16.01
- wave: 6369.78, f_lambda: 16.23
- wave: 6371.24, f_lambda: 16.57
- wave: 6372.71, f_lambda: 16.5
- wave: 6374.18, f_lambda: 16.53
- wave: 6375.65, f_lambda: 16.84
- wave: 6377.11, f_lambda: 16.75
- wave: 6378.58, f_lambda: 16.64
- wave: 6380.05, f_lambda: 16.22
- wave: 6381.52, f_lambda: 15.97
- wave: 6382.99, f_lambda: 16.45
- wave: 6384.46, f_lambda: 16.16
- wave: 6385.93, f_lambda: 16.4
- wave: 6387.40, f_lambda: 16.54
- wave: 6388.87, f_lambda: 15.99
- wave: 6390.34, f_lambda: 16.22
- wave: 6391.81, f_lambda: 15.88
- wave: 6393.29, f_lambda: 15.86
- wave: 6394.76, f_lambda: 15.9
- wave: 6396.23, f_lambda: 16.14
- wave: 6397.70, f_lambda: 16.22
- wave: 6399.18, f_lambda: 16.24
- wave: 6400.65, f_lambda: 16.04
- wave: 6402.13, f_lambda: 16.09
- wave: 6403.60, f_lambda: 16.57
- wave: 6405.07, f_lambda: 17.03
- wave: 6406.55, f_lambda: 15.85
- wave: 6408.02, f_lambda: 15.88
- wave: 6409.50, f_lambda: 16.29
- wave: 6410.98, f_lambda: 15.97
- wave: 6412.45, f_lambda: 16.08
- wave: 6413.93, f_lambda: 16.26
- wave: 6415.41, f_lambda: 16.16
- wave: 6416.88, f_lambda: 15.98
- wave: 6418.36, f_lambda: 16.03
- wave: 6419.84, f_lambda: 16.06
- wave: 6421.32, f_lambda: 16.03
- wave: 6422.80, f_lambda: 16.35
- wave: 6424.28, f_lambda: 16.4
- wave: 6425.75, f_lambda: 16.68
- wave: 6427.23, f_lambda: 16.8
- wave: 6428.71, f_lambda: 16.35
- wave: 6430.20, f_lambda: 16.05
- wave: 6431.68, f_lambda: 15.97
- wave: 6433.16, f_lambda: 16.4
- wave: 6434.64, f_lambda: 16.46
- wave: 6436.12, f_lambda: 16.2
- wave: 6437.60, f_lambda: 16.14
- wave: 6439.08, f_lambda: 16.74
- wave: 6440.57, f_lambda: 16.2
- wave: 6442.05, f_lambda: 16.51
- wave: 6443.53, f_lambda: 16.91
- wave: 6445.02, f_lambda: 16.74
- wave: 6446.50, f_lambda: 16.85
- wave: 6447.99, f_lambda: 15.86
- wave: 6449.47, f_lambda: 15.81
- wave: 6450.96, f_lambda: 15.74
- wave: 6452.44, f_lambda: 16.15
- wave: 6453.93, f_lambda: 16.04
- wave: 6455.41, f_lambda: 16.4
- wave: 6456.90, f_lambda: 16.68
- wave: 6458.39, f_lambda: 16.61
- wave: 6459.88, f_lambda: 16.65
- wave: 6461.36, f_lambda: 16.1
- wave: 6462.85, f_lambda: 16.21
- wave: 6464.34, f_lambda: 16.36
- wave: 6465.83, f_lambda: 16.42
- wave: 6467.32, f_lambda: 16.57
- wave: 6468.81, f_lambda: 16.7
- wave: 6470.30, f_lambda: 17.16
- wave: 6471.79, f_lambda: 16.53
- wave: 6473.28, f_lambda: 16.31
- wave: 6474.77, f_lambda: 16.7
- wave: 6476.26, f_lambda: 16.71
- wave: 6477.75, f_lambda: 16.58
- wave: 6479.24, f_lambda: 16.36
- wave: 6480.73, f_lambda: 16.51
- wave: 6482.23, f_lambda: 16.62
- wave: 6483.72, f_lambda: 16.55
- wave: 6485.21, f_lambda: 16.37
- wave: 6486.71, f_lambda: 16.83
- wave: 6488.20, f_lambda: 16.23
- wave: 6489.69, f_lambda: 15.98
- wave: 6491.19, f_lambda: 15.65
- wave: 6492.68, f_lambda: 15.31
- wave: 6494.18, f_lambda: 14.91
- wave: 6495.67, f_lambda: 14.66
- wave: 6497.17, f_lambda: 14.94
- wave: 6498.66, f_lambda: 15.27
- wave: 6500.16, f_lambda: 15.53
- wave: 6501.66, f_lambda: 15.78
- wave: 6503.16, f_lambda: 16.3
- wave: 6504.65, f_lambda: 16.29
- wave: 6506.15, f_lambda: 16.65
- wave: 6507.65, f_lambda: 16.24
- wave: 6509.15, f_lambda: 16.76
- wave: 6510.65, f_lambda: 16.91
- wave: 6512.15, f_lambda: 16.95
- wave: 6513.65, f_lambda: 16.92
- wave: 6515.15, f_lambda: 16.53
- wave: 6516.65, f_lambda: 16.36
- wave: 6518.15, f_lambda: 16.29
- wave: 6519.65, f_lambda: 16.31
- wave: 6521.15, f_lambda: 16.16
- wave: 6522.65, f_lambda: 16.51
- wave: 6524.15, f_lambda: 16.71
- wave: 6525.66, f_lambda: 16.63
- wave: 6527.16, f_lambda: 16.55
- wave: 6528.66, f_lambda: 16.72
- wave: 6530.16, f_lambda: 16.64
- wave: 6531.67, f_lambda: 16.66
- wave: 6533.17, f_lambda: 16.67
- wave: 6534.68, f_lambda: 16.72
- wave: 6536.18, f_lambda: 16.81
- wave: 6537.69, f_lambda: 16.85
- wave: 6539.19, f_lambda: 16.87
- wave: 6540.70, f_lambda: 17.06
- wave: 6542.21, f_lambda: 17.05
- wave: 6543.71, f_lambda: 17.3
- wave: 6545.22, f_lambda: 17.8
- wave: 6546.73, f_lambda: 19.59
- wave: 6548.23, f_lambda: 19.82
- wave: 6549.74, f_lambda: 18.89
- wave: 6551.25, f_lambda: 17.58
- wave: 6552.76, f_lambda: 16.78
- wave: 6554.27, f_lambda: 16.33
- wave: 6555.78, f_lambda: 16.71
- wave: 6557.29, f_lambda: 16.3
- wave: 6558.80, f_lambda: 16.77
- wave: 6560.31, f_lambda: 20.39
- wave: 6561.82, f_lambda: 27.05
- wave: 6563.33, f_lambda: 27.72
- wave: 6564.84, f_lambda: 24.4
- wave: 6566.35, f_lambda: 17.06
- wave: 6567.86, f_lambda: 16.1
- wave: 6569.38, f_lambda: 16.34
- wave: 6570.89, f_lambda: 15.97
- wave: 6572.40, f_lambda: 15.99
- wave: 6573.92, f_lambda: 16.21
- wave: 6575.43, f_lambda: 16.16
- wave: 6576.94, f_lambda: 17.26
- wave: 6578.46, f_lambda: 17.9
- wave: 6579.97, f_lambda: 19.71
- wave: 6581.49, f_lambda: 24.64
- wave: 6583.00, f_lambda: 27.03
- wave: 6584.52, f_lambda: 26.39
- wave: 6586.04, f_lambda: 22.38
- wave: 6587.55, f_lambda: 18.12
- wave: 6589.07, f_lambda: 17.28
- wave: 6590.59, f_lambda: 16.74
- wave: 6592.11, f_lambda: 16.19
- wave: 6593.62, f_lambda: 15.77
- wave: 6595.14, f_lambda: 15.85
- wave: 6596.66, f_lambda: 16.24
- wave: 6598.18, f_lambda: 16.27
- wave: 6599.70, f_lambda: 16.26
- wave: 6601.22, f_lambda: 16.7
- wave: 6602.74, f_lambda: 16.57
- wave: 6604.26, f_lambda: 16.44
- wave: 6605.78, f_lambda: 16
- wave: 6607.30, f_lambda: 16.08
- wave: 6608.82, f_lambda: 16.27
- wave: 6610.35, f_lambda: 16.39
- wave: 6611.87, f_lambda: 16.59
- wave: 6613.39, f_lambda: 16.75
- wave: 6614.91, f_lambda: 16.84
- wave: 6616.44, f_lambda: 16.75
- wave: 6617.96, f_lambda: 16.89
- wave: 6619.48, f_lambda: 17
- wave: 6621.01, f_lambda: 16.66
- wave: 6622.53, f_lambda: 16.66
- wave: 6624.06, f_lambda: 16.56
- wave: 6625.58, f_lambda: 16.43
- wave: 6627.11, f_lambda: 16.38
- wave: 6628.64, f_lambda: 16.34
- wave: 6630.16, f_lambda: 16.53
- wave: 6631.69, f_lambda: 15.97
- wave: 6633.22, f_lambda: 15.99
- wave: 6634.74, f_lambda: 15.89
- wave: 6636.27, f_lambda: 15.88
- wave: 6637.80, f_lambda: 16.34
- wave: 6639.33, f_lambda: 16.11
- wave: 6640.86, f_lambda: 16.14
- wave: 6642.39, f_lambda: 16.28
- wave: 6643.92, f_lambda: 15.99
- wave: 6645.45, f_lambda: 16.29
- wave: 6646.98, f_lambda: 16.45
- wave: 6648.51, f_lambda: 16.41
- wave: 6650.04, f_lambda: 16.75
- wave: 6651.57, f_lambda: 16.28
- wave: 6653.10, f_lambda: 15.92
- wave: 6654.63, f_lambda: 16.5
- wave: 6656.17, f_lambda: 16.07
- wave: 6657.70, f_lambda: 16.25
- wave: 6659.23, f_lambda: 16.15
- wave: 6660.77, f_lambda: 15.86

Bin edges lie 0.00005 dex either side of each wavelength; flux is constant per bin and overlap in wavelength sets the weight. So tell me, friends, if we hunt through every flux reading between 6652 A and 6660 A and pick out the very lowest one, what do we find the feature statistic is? 15.92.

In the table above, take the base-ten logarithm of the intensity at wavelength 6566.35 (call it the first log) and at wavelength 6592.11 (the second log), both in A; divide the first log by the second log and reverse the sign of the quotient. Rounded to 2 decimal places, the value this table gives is -1.02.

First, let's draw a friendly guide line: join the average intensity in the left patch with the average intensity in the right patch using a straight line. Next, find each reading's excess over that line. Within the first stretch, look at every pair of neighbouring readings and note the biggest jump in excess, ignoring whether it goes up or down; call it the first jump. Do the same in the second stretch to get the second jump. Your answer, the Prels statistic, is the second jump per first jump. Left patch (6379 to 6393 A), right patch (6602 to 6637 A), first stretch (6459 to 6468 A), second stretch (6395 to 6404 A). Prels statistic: 0.9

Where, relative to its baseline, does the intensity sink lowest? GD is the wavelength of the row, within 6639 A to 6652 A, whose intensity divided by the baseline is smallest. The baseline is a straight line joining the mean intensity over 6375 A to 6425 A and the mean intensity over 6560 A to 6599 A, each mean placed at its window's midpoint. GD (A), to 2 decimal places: 6643.92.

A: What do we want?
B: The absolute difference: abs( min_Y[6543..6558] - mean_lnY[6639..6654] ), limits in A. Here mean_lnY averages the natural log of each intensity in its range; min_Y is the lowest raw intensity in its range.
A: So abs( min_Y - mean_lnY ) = 13.5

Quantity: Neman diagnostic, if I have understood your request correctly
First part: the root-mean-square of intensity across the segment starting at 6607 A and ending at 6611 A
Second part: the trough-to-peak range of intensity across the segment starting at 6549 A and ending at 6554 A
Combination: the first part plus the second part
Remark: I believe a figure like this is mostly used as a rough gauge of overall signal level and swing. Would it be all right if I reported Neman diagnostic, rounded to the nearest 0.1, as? 18.4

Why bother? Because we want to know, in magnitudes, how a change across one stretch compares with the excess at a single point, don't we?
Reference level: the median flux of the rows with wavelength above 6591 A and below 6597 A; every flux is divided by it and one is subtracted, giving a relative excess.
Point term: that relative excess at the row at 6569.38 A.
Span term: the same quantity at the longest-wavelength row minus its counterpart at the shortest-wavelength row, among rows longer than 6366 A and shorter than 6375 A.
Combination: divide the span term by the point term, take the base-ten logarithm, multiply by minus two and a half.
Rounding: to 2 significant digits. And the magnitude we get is 3.0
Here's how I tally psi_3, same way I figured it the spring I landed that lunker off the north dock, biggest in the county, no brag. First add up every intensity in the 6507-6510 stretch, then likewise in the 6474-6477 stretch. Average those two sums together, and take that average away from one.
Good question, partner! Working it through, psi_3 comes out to -32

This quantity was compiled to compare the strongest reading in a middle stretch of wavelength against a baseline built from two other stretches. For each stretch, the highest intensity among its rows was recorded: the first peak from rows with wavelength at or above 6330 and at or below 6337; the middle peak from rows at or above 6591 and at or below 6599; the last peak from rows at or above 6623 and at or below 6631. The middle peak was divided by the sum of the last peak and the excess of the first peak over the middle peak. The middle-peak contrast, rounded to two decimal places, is 0.96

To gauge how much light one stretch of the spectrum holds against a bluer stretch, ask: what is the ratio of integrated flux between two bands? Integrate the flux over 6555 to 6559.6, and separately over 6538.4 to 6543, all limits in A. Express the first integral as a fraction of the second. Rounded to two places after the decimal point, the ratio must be 0.98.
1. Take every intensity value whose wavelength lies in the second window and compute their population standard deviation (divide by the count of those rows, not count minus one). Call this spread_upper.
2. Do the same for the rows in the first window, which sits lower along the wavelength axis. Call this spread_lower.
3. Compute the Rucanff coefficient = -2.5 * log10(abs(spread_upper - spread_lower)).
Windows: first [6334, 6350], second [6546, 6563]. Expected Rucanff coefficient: -1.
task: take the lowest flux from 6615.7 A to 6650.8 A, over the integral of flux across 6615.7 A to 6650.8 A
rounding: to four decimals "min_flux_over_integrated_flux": 0.0276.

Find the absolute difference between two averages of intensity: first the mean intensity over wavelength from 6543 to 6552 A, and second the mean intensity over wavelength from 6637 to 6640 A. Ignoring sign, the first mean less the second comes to 2.3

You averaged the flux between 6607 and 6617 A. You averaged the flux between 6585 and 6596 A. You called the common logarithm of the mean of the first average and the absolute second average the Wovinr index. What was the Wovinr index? 1.23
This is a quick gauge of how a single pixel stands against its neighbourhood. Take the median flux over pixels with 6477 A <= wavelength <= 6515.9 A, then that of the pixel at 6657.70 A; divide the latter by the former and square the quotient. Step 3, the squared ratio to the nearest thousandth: 0.990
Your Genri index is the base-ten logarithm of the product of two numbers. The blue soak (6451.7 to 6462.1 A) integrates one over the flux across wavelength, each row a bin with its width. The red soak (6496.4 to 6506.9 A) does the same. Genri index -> -0.375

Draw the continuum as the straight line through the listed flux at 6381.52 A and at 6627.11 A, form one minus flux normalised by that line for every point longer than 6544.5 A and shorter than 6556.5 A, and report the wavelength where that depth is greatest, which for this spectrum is 6554.27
